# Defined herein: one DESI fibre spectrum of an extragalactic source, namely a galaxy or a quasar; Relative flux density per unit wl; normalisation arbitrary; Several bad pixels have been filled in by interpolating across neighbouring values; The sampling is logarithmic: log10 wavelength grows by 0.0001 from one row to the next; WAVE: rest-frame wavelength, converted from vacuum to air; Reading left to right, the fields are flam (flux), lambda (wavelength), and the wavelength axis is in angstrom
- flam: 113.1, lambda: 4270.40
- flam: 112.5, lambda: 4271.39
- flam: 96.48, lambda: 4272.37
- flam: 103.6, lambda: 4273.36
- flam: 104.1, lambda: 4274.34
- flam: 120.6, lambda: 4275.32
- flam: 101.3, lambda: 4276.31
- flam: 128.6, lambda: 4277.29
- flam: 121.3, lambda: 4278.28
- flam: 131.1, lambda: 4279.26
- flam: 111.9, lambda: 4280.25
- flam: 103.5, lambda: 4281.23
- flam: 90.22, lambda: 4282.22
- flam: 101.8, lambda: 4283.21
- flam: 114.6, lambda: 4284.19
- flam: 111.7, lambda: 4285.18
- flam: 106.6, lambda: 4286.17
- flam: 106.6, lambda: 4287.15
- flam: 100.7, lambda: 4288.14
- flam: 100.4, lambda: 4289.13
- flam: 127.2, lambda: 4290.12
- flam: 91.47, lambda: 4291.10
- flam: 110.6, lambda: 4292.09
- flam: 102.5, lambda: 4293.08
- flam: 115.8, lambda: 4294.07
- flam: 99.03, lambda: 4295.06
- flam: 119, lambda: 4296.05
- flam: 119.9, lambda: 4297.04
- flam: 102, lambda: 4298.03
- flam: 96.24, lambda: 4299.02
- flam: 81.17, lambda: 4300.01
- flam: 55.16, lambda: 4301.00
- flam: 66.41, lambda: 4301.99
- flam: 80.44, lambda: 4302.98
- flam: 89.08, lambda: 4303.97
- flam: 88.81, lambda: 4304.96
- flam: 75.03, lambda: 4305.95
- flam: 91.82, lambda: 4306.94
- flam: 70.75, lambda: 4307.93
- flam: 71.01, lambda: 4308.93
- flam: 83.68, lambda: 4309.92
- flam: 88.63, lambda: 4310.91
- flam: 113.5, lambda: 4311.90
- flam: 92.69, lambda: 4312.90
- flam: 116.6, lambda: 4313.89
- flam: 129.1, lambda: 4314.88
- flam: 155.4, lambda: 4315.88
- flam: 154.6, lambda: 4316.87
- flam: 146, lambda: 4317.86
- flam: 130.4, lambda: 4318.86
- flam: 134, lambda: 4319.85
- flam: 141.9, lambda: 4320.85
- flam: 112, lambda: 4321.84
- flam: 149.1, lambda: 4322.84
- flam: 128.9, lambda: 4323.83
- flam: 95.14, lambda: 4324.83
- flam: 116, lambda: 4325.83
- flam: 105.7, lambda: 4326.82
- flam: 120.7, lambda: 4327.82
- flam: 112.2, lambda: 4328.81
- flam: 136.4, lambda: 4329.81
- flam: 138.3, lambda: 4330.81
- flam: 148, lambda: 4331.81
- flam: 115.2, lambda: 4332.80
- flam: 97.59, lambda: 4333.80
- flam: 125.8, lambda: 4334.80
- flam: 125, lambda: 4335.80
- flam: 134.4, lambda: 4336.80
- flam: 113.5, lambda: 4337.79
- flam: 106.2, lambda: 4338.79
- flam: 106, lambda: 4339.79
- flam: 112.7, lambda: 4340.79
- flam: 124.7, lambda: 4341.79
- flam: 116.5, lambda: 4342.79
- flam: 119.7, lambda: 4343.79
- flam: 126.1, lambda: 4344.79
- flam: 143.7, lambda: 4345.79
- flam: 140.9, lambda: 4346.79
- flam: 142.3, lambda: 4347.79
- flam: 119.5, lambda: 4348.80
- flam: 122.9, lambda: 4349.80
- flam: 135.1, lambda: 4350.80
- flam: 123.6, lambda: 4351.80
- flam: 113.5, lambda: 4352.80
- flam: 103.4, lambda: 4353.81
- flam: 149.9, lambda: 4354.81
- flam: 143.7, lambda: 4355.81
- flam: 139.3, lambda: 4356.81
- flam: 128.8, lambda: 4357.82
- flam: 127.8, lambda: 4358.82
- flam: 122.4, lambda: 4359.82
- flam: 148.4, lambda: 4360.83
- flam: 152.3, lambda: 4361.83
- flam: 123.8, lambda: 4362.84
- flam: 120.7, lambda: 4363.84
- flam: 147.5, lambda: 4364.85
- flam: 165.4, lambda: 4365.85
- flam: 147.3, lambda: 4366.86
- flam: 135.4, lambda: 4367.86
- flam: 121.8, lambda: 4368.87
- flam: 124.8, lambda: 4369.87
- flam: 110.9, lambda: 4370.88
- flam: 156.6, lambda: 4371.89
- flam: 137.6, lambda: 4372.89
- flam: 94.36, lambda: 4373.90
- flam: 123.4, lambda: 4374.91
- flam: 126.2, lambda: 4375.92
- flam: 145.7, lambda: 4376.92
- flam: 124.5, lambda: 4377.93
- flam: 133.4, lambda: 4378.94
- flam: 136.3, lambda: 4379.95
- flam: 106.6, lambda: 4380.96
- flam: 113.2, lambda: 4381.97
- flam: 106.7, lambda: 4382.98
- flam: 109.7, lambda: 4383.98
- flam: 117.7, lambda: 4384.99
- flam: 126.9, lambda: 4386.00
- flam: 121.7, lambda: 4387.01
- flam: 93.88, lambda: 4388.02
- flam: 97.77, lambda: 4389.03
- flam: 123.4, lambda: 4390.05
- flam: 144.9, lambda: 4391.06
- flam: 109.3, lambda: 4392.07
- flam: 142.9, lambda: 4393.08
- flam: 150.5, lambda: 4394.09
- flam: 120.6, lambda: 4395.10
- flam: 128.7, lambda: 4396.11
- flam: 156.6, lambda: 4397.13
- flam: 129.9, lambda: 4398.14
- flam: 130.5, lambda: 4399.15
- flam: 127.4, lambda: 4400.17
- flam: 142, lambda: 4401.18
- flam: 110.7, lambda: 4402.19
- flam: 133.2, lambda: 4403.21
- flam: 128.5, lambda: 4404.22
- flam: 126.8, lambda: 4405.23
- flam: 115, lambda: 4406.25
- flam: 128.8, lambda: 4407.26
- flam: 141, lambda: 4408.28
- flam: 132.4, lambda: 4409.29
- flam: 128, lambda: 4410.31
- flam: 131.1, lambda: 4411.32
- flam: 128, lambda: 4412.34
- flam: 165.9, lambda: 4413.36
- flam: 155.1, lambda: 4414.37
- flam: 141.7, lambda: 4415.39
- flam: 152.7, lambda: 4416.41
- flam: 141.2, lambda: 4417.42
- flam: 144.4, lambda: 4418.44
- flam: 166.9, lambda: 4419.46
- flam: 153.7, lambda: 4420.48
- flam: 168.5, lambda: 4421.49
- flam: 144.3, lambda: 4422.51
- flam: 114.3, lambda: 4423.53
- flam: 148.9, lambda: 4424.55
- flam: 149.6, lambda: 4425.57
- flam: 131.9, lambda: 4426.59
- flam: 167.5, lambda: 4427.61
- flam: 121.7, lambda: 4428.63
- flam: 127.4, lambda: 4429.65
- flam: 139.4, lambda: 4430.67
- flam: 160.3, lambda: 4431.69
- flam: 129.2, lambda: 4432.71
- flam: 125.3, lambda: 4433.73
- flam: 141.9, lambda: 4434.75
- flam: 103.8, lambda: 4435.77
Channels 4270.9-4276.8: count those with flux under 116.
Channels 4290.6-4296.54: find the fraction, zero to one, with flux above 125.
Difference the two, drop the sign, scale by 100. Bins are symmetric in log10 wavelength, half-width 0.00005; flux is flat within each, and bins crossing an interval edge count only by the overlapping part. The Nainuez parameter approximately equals 500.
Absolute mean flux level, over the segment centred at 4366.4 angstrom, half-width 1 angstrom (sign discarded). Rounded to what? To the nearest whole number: 156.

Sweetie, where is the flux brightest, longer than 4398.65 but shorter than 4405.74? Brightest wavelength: 4401.18 angstrom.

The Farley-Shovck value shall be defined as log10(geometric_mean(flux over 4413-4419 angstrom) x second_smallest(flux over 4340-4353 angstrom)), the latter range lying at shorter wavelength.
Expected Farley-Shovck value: 4.23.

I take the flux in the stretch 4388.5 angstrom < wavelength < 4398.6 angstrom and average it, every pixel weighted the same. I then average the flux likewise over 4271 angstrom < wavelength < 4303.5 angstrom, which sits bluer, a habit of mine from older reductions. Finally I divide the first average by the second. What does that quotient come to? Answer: 1.25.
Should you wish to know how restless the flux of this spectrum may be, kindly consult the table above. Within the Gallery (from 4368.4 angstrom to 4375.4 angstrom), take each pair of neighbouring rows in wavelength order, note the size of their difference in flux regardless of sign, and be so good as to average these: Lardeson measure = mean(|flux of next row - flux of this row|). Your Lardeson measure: 26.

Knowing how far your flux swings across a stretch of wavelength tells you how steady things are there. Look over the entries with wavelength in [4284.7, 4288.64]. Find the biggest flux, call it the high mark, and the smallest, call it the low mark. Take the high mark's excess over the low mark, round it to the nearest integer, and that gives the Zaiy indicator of 11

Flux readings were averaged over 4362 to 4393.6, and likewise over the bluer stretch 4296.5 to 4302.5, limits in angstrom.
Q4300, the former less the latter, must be 39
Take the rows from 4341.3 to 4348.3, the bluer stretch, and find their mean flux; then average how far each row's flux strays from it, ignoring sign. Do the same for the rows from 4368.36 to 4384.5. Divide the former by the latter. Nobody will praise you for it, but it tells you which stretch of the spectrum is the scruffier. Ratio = 0.81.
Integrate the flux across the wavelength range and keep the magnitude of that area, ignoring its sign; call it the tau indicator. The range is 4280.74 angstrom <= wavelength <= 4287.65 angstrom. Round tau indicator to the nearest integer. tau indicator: 725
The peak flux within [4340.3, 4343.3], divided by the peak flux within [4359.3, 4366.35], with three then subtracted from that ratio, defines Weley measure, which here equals -2.25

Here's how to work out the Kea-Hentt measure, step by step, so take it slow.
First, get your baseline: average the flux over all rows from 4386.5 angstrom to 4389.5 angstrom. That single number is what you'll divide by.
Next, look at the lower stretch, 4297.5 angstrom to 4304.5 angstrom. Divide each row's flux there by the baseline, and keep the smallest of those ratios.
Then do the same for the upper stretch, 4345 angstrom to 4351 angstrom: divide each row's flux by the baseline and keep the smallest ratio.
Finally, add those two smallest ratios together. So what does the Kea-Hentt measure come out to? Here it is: 1.67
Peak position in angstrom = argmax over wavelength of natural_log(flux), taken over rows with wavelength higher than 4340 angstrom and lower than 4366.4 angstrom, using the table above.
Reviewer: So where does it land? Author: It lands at 4365.85 angstrom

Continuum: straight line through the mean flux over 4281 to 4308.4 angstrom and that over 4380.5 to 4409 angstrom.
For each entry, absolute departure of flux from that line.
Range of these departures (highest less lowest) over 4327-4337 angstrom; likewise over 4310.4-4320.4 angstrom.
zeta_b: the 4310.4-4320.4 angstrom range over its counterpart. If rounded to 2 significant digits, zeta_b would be 1.2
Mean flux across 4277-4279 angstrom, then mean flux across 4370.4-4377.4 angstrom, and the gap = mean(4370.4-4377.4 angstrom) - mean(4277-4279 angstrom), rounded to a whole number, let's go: 3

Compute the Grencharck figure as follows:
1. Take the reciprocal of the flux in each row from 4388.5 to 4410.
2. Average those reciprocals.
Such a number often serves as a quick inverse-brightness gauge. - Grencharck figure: 0.0078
